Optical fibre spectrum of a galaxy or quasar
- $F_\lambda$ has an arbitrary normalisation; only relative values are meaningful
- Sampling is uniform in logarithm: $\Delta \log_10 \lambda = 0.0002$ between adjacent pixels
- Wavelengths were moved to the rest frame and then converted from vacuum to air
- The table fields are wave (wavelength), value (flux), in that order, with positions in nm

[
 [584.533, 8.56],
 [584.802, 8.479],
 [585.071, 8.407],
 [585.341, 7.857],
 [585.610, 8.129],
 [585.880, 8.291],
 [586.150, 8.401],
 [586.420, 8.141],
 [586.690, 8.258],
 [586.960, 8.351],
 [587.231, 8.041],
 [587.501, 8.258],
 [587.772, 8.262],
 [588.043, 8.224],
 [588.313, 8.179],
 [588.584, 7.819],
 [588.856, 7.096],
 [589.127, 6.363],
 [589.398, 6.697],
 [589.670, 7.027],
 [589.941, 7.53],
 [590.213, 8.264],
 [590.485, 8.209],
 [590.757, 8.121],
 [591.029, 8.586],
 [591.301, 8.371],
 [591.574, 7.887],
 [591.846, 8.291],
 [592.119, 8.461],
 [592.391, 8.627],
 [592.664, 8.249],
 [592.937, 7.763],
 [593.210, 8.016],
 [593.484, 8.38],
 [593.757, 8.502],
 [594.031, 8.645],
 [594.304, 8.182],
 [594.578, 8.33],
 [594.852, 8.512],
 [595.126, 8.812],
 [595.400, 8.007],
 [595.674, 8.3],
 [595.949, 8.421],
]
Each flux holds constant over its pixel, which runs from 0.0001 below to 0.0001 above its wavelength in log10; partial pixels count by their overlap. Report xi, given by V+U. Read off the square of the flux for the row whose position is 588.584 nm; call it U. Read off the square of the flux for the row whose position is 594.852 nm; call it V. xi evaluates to 134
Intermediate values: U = 61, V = 72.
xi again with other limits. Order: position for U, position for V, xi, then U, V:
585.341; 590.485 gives 129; 62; 67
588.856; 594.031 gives 125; 50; 75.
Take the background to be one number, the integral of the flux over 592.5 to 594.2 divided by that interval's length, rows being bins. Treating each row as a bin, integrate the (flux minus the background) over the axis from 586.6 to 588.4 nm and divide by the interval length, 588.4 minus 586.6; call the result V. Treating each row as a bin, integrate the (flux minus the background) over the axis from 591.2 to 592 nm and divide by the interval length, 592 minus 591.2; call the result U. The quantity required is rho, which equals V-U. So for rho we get 0.0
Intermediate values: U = -0.1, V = -0.04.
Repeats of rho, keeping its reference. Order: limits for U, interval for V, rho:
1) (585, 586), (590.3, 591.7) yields 0.1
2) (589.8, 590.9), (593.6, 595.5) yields 0.4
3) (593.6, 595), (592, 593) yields -0.1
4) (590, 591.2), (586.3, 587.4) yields 0.0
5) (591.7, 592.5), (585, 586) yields -0.3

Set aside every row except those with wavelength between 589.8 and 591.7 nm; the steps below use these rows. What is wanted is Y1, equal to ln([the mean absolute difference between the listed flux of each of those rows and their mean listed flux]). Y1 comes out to -1.4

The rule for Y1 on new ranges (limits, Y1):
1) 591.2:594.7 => -1.6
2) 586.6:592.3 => -0.7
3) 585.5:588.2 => -2.5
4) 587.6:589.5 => -0.4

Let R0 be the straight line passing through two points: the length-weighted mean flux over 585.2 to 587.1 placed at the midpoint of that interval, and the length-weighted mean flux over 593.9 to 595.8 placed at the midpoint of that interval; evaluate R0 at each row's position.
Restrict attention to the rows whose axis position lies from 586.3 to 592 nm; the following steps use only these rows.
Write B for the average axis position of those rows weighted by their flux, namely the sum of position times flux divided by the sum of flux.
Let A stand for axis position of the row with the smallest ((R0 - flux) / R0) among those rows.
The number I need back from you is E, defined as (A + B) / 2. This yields 590.08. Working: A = 591.029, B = 589.12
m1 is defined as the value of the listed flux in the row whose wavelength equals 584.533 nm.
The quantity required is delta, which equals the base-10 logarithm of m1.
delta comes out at 0.932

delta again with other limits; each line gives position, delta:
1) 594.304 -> 0.913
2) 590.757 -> 0.910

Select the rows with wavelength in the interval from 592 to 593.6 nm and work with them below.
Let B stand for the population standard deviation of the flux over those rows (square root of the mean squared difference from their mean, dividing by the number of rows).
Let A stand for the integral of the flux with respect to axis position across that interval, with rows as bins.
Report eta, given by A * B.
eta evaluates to 3.8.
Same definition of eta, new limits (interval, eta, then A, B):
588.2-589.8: 7.2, 11.5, 0.624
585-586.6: 2.5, 13.1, 0.190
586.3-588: 1.4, 14.0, 0.100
